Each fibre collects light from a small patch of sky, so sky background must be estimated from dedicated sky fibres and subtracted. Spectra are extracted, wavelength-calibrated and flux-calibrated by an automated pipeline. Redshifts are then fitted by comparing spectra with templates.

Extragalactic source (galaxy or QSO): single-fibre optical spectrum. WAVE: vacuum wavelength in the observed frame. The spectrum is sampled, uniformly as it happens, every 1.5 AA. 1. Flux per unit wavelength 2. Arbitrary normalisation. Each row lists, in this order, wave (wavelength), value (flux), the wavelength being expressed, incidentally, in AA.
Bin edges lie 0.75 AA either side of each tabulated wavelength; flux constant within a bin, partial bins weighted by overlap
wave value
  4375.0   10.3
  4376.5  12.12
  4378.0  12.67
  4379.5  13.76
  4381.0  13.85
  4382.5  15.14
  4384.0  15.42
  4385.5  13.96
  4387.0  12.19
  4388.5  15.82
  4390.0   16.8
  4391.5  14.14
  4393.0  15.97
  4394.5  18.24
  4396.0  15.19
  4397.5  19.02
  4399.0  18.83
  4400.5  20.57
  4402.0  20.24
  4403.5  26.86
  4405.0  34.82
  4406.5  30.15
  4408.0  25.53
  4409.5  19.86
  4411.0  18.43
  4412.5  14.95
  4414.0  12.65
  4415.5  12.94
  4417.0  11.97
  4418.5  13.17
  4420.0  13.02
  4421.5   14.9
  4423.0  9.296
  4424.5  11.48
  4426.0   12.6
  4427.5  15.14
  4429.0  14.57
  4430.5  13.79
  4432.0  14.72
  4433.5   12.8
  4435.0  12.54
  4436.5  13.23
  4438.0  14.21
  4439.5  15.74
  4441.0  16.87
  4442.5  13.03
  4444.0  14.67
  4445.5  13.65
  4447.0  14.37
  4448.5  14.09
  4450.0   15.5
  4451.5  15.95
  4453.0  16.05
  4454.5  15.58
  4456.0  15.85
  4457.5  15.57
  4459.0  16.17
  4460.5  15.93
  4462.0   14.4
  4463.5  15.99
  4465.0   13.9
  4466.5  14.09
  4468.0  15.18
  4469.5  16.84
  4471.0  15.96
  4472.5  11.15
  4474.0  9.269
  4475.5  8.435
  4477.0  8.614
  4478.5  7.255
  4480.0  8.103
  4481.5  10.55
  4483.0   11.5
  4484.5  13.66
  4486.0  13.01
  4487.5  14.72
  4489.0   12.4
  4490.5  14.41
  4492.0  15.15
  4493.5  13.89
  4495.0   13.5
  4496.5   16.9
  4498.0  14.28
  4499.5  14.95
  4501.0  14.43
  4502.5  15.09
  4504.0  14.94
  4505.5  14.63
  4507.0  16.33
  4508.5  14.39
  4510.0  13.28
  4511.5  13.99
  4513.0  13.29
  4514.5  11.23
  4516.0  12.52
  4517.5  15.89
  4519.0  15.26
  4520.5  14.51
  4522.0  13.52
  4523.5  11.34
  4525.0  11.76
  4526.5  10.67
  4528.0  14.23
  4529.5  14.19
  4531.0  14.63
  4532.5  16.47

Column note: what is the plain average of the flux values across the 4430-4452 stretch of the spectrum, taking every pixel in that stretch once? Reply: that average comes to 14.3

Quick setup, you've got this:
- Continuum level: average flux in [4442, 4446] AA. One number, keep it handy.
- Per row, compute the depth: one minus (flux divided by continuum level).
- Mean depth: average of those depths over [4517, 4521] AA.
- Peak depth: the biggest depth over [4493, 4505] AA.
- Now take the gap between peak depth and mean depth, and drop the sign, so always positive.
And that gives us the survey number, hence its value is 0.12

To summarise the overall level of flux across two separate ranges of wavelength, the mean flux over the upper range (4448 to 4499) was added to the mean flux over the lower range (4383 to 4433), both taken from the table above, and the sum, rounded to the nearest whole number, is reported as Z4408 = 31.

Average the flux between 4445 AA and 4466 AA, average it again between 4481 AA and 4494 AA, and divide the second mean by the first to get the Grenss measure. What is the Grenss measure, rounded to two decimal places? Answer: 0.87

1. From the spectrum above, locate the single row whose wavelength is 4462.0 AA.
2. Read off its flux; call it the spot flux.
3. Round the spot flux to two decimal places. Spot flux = 14.40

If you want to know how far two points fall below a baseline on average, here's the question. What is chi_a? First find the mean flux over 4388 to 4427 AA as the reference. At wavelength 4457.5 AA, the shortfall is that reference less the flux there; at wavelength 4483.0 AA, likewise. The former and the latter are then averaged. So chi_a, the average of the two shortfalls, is 4.1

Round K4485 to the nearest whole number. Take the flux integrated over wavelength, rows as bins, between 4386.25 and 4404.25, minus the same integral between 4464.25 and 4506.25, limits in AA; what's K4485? -229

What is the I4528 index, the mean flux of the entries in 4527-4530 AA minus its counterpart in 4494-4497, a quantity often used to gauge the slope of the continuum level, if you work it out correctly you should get -1.0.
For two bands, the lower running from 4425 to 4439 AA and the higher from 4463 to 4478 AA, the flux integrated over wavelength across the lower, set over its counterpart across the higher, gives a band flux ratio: 1.0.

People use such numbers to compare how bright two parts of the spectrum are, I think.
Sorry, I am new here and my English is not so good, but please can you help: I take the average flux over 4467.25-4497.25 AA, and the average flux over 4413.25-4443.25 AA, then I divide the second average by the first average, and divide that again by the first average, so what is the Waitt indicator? 0.086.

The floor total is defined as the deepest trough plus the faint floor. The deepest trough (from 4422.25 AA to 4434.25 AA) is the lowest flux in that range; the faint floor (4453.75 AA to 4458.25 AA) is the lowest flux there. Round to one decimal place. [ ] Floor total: 24.9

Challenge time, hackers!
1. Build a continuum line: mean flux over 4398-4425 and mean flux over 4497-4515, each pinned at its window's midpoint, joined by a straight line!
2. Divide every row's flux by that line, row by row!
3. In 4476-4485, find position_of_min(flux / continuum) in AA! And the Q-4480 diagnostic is 4478.5 AA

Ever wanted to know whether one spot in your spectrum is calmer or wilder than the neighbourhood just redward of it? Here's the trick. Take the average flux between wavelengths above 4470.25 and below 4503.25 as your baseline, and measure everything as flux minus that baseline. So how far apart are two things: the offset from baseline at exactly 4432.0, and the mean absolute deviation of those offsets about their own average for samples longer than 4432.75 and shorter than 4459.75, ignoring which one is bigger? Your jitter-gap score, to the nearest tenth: 1.0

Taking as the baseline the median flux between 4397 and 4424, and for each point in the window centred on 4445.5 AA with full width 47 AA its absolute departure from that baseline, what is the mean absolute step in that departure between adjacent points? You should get 1.08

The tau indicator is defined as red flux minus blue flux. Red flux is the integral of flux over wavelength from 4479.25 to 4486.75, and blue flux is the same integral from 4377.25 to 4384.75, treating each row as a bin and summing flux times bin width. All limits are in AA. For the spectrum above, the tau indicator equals -21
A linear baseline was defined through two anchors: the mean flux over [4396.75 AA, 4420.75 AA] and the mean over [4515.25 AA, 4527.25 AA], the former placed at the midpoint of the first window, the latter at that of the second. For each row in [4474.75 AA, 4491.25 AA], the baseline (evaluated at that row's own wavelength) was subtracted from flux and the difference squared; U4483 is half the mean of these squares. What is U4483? 13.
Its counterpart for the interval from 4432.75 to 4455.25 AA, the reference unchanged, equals 6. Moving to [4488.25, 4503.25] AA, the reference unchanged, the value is 1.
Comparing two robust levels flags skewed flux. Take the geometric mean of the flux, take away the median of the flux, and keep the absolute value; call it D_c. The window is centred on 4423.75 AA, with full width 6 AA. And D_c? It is 0.14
